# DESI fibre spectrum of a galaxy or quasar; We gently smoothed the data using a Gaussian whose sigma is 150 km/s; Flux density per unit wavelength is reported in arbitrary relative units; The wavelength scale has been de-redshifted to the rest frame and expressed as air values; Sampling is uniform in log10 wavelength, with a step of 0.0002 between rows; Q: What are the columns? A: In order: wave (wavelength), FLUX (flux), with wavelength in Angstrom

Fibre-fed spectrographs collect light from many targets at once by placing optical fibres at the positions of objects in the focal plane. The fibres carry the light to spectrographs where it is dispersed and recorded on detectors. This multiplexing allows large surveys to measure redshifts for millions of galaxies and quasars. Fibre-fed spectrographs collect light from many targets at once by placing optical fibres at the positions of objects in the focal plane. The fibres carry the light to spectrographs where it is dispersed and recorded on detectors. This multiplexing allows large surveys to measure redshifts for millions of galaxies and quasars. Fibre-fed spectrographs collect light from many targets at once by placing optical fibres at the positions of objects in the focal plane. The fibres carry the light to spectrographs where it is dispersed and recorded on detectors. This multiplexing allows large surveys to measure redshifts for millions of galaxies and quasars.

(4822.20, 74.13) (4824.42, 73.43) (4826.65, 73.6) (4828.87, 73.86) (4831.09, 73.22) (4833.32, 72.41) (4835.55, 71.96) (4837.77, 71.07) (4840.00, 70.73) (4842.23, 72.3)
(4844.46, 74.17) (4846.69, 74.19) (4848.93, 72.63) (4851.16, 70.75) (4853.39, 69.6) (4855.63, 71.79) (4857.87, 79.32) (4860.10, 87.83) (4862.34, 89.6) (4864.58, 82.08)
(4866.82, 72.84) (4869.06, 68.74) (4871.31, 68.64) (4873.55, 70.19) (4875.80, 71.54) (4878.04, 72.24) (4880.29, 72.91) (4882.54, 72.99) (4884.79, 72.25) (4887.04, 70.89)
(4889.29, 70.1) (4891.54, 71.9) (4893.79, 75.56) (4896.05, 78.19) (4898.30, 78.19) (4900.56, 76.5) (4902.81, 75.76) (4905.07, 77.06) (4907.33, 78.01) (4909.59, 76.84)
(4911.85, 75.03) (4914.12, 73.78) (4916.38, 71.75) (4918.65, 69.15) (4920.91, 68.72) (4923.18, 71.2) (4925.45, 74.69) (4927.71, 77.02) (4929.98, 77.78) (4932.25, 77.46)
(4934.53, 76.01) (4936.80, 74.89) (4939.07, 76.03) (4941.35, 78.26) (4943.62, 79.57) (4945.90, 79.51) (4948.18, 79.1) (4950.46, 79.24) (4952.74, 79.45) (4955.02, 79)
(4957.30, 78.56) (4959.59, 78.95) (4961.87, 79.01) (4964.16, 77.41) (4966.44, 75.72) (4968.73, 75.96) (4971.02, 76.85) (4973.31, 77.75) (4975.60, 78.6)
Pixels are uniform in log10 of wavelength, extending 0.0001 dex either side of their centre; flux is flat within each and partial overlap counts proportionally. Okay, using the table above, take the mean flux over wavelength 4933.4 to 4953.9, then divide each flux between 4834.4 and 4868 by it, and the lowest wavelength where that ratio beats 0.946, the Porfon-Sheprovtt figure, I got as 4844.46 Angstrom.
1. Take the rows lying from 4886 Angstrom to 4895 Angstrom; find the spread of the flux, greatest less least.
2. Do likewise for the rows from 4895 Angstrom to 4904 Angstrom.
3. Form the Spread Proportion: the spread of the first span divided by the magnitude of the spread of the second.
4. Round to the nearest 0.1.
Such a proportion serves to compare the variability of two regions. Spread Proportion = 2.2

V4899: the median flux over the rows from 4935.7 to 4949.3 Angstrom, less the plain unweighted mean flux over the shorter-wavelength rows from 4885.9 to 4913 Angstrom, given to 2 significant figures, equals 3.3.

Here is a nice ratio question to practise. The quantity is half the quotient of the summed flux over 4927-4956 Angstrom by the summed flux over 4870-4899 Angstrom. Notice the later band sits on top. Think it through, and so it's 0.536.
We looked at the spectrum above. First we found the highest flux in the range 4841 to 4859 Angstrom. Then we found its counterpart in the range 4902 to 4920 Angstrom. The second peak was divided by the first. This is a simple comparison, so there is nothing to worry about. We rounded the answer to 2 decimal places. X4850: 0.98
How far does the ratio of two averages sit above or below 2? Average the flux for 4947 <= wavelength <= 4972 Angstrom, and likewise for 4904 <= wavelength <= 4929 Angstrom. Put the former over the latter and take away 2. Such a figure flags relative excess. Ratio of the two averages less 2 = -0.94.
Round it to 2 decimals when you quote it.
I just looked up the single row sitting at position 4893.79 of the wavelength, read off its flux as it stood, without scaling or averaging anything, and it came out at 75.56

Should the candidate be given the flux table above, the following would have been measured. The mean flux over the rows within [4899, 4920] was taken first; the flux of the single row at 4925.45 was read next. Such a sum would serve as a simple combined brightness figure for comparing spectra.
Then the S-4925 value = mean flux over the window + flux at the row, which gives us 149.6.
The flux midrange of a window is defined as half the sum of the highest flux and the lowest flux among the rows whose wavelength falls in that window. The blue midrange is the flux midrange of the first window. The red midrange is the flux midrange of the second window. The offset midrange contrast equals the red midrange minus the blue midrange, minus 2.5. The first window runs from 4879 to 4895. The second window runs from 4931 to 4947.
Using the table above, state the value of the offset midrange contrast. 1.9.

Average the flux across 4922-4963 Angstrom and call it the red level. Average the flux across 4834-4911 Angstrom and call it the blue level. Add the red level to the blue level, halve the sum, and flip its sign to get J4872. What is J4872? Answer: -76.0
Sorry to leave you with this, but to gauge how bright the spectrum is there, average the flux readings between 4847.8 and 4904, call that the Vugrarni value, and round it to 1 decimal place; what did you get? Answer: 74.5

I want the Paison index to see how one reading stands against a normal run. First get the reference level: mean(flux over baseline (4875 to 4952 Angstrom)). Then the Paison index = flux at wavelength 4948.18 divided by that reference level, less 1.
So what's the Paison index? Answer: 0.05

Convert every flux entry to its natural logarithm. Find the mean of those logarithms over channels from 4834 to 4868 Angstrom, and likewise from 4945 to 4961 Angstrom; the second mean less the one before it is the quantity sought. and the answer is 0.051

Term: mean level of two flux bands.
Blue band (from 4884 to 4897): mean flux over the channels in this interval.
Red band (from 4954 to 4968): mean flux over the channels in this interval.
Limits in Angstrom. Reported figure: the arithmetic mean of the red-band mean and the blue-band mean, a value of 75.6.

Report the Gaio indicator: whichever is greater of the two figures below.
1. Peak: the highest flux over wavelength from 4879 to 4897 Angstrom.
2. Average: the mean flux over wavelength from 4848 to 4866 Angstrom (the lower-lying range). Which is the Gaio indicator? 78.2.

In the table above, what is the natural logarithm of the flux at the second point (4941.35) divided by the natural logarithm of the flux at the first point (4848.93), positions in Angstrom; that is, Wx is 1.02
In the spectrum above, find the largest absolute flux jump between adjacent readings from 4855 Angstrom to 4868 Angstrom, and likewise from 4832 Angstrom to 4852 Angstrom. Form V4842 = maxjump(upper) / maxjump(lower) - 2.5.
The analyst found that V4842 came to 2.4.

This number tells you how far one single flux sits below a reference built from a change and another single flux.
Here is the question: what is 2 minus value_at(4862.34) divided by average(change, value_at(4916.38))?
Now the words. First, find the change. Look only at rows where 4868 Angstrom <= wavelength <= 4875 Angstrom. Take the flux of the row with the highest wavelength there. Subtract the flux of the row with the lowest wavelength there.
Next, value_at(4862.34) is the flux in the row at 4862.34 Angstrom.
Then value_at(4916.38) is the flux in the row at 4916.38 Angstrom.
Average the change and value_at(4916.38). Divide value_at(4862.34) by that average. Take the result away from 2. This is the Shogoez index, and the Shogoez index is -0.45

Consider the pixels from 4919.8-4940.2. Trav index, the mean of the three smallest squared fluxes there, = 5123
